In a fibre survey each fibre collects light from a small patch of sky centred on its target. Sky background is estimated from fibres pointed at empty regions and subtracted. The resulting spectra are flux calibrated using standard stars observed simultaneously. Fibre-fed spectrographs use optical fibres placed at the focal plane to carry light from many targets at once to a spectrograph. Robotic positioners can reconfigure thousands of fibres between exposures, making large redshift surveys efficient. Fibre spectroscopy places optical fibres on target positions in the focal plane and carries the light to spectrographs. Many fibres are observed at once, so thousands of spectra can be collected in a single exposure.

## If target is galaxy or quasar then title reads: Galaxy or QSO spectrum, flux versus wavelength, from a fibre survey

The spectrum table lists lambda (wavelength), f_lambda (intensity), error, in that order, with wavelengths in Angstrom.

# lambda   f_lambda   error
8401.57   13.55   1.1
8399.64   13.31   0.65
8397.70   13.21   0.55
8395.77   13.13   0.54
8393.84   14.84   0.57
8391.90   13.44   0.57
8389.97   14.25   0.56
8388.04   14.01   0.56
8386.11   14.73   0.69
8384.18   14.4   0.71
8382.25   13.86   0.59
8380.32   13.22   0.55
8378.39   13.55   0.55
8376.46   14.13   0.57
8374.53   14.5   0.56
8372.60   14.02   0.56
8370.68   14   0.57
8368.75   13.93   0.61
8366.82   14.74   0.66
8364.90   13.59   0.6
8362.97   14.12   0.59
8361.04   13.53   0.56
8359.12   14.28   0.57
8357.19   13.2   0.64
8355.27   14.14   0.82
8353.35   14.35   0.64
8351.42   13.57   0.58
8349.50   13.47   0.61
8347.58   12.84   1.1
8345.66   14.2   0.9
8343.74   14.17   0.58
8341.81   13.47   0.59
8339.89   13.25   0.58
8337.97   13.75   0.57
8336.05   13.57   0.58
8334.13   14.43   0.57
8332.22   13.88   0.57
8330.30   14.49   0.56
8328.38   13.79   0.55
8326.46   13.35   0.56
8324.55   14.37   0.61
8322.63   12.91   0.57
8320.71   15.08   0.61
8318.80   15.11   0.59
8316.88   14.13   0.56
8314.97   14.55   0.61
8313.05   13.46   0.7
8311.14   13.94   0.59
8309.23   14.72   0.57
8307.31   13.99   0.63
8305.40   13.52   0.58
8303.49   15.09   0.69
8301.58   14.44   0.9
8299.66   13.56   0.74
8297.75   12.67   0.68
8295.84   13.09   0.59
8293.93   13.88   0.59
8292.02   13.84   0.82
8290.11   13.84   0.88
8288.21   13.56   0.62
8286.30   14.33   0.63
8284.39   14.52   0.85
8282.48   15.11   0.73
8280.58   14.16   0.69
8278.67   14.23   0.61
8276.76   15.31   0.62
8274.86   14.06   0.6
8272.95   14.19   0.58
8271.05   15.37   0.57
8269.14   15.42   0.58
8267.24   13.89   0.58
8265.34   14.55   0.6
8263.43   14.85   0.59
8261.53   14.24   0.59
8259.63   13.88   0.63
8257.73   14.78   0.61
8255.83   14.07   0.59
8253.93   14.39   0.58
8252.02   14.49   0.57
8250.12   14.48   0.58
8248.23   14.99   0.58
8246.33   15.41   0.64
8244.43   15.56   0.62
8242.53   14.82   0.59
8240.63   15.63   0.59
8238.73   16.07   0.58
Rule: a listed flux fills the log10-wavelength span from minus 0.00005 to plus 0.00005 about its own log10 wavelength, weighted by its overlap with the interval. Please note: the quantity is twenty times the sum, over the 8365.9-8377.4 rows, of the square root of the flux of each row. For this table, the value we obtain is 452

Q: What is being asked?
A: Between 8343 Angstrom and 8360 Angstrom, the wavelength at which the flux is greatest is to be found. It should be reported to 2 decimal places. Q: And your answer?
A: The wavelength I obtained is 8353.35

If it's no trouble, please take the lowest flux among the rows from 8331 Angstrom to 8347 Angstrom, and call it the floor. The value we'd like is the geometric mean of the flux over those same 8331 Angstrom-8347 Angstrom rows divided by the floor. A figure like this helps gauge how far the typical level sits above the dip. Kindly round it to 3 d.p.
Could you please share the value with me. 1.044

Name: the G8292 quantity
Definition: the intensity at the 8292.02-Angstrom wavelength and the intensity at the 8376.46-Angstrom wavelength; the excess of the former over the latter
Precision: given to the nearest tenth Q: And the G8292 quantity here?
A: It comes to -0.3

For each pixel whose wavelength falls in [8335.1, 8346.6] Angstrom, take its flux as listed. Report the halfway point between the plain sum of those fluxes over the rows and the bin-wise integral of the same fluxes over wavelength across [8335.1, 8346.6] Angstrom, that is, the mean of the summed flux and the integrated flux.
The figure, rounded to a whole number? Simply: 120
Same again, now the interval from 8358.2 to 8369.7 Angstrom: 123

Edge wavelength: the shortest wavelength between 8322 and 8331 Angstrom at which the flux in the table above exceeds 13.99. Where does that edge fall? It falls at 8324.55 Angstrom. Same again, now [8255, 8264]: 8255.83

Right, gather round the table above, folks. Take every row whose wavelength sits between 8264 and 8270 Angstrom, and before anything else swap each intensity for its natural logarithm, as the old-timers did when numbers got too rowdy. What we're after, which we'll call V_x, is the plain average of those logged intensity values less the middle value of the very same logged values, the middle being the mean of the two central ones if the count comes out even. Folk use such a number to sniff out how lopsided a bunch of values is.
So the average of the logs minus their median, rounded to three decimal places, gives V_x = 0.004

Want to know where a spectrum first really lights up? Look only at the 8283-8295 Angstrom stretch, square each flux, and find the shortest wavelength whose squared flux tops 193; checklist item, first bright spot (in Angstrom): 8284.39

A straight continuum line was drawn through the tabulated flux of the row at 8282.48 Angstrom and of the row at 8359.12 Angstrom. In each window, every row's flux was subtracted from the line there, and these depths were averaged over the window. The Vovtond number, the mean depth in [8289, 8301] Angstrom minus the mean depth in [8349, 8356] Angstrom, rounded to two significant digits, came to 1.0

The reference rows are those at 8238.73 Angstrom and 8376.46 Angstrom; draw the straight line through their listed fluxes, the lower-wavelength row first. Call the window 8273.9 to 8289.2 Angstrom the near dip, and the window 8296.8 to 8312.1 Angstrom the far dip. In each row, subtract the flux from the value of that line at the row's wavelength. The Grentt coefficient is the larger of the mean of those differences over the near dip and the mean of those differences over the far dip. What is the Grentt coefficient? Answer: 1.2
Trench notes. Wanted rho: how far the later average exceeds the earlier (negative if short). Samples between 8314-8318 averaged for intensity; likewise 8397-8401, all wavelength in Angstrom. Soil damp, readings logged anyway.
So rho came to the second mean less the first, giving -1.1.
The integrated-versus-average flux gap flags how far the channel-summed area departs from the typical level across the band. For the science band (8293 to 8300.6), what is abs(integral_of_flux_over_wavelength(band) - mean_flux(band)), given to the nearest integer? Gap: 88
